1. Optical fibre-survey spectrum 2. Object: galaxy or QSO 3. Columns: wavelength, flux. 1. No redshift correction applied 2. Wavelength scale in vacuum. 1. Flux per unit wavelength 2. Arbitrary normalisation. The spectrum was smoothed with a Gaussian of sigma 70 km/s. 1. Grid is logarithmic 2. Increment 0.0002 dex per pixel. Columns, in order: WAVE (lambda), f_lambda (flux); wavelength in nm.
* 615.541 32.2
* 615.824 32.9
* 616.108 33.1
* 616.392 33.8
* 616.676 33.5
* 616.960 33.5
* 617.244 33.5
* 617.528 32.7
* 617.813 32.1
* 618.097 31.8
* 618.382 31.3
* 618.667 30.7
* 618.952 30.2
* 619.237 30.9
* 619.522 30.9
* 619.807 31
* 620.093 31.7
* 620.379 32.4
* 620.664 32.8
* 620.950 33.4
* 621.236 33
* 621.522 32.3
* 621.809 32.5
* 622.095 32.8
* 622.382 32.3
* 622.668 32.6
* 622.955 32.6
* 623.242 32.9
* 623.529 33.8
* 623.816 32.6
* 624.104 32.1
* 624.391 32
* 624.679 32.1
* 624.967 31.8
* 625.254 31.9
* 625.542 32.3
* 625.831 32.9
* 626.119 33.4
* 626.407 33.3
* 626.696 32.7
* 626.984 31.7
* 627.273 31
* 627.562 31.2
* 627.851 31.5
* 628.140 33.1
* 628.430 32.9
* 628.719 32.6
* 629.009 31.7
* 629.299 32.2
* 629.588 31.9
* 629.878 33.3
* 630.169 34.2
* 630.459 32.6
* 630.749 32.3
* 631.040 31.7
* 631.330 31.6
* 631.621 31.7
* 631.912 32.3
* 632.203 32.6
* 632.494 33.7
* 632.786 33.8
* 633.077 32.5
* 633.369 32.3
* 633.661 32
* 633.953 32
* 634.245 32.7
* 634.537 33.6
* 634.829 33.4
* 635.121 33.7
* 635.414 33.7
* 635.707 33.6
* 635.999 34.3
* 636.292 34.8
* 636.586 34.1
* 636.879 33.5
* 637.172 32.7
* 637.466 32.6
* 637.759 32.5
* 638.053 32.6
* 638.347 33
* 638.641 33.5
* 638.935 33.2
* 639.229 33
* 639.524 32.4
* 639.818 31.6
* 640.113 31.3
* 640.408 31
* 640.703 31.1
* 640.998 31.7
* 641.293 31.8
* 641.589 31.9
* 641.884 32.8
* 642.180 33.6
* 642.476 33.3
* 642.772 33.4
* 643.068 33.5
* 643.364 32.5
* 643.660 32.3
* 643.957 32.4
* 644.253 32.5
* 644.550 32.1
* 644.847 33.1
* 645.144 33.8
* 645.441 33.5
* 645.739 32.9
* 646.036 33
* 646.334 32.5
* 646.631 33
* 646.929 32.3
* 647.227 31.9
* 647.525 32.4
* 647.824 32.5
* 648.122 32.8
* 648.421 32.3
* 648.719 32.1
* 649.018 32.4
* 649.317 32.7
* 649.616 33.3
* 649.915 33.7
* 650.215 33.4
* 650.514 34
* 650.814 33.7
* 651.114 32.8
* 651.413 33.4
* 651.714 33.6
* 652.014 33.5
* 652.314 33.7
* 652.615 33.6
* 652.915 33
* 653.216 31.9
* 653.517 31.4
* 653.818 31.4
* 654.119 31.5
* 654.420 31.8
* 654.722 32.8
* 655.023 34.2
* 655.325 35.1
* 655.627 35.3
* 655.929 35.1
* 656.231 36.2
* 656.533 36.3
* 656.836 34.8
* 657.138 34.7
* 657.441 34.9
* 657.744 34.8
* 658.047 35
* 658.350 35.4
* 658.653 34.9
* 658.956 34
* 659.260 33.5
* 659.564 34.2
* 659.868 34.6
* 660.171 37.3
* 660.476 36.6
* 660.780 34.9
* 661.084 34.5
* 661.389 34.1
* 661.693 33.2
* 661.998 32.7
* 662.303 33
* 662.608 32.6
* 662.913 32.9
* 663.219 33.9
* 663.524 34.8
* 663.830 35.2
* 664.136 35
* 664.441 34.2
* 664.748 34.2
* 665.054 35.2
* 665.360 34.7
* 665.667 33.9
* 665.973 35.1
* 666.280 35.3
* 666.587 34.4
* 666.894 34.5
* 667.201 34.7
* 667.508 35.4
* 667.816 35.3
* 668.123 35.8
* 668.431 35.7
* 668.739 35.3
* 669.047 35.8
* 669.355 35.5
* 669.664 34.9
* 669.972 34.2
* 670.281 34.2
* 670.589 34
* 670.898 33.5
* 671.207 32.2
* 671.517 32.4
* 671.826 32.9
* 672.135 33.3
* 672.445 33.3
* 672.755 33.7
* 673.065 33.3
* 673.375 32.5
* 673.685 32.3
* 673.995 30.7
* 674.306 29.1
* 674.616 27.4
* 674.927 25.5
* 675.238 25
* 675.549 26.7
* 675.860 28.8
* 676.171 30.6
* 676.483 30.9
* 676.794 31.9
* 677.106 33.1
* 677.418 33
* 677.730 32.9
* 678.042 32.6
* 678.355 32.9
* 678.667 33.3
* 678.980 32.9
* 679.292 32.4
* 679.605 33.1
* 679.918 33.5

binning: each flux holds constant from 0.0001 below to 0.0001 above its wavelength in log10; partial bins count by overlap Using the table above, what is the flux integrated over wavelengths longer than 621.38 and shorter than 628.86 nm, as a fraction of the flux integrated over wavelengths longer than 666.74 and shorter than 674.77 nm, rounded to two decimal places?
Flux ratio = 0.90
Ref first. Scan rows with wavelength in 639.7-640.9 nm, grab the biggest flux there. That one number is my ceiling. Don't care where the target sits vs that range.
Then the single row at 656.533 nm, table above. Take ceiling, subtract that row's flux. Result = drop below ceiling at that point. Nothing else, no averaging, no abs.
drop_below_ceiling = -4.7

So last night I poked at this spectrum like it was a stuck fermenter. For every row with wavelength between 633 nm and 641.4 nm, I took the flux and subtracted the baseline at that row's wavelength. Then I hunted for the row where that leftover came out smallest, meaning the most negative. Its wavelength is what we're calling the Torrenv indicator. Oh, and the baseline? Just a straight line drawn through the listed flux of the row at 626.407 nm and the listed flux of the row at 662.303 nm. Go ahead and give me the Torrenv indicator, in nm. 640.408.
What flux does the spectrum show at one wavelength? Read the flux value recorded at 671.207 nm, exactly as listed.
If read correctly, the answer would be 32.2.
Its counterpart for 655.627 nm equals 35.3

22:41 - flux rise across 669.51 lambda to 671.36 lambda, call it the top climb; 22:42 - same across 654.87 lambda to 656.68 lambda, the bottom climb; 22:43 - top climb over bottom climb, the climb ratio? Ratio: -1.3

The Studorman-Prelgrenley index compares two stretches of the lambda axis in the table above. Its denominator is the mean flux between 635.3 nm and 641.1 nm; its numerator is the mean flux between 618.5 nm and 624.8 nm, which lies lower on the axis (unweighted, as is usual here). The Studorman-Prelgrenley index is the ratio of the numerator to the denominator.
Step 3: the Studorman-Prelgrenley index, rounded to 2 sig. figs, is 0.98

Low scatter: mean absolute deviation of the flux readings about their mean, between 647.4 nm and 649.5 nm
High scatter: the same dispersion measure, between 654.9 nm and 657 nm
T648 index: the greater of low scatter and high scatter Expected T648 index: 0.6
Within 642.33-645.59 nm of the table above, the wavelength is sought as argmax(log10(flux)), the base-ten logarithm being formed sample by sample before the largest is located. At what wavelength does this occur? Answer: 645.144 nm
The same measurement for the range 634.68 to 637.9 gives 636.292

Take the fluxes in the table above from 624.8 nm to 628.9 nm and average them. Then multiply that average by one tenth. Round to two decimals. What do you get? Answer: 3.23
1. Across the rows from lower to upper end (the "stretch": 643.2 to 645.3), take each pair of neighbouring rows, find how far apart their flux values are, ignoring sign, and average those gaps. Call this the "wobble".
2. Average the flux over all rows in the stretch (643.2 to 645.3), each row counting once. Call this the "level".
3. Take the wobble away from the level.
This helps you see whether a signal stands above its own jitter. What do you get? 32.3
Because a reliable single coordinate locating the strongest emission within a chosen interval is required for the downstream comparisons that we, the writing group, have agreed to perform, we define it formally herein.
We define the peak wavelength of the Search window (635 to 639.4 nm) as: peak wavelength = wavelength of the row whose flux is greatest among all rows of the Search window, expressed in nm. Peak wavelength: 636.292 nm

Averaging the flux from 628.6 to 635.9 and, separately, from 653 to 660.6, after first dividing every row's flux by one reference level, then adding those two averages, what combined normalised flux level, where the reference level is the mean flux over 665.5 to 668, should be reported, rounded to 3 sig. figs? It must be 1.92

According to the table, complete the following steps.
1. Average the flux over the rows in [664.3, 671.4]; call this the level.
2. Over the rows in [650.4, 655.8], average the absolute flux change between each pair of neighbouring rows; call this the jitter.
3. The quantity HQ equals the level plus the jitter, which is 35.2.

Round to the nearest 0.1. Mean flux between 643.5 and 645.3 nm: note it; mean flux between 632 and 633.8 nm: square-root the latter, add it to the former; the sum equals 38.4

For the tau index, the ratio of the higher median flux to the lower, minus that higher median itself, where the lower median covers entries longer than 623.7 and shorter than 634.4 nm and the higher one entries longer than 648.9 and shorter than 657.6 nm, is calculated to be -32.6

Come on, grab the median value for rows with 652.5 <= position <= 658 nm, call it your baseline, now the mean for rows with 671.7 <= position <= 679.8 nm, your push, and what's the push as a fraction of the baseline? 0.91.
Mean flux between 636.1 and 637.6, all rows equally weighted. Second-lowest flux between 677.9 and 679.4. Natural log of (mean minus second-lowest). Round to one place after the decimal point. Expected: -0.1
